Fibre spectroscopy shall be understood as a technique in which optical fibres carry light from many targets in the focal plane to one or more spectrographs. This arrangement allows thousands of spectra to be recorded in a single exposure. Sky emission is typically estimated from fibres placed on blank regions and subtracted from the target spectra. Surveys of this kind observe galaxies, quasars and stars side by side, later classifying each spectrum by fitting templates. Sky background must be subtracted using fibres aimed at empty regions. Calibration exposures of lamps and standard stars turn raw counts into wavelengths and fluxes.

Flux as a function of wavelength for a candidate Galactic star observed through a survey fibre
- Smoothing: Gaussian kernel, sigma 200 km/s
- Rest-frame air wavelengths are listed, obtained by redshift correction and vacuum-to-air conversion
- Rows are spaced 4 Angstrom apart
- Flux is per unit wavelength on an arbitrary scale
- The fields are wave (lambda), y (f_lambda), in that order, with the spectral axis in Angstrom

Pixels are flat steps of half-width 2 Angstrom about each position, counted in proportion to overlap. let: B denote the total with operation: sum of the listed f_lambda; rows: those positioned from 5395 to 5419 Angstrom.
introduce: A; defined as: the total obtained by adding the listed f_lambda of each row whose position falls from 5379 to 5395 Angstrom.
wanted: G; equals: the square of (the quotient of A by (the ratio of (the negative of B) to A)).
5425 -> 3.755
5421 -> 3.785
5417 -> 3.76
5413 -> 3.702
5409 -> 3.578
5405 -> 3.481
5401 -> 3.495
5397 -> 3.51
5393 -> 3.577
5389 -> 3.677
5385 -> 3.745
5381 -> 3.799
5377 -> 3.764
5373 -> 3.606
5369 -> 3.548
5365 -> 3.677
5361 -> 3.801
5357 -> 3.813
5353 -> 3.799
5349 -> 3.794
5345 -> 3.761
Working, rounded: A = 14.8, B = 21.5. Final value 103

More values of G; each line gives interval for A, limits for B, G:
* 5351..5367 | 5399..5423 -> 109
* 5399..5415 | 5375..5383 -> 722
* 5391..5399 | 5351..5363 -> 19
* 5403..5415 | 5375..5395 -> 39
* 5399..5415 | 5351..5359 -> 713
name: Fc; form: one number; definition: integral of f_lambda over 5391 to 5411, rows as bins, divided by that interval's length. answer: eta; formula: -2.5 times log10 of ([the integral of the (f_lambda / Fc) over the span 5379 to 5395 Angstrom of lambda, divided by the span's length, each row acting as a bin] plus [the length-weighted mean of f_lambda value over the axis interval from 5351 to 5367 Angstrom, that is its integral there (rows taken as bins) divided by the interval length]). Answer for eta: -1.71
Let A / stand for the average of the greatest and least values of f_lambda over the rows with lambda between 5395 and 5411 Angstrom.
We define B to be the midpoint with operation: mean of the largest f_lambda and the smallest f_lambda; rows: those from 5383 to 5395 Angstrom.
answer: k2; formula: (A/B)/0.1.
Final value 9.6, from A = 3.53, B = 3.66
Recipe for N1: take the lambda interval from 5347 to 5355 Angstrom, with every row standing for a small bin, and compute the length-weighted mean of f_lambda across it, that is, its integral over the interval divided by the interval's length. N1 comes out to 3.80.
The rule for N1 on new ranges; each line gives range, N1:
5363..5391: 3.69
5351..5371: 3.73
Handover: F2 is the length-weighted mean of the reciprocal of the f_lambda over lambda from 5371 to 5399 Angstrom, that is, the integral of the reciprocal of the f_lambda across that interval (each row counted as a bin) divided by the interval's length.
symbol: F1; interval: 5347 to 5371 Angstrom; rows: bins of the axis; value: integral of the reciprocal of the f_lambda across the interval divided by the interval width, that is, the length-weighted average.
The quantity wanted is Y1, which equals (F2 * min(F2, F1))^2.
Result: 0.0053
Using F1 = 0.268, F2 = 0.273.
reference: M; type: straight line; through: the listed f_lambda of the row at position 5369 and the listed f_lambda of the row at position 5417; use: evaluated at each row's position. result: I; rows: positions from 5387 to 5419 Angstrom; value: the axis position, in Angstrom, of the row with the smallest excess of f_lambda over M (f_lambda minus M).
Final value 5405 Angstrom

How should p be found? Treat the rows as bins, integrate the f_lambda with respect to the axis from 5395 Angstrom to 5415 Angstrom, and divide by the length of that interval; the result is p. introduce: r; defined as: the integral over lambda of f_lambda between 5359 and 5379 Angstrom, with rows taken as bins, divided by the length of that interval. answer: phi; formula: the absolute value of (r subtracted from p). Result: 0.13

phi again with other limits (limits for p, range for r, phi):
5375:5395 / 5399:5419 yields 0.11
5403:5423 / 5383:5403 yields 0.06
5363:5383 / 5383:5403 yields 0.08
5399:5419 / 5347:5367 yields 0.17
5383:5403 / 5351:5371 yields 0.13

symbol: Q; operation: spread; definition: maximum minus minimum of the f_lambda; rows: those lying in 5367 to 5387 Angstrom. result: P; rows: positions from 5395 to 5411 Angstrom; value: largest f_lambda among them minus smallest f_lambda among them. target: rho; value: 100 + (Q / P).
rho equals 102.6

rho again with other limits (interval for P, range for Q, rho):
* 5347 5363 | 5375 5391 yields 106.4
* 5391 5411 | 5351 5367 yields 101.4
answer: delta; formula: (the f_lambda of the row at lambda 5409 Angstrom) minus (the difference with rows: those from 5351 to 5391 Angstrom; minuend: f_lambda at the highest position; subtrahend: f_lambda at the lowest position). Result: 3.70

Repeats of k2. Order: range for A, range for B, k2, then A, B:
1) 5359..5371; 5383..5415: 10.2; 3.67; 3.61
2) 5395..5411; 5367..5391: 9.6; 3.53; 3.67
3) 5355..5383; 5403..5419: 10.2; 3.68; 3.62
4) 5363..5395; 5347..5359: 9.7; 3.67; 3.80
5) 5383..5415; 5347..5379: 9.8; 3.61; 3.68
